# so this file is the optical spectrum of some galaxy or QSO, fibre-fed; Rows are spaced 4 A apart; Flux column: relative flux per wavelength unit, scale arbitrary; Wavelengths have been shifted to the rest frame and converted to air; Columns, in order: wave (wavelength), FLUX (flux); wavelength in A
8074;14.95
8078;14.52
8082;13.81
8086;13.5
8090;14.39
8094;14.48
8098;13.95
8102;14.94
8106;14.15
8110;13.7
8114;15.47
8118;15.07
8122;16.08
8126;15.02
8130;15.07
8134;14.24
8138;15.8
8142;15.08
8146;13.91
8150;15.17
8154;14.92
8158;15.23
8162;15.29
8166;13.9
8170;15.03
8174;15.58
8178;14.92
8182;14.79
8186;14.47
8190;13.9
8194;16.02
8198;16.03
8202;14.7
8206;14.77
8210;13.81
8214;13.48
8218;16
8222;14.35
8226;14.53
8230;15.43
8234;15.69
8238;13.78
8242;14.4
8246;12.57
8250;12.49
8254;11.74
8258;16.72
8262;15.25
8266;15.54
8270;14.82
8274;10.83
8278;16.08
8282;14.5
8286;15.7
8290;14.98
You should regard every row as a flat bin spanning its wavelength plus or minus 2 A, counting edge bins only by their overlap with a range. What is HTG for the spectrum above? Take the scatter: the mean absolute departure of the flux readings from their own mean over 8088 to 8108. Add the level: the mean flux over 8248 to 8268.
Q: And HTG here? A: 14.6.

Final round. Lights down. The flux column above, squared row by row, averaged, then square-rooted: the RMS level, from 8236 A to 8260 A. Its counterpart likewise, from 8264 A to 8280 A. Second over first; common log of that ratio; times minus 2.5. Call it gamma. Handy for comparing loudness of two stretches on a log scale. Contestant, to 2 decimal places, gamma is -0.06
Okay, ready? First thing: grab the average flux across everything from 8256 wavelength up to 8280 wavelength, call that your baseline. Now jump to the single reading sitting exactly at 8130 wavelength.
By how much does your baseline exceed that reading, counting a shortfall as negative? -0.20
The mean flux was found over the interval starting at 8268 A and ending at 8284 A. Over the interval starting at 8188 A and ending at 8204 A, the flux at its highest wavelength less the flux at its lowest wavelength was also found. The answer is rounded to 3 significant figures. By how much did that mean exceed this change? 13.3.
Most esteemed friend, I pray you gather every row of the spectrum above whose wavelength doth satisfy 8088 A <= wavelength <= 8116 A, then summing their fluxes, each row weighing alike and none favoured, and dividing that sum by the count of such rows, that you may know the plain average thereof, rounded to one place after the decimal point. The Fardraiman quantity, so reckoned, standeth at 14.4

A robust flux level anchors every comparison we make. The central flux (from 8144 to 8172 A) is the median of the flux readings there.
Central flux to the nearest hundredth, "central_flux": 15.03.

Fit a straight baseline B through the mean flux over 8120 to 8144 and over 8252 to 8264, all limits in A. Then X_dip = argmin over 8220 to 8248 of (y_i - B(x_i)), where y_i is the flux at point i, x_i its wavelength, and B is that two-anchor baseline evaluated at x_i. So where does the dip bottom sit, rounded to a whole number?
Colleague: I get 8246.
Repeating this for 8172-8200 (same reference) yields 8190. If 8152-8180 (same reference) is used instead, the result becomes 8166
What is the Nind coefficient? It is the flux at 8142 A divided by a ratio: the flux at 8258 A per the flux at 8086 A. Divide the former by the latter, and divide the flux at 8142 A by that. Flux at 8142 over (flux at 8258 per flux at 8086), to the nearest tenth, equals 12.2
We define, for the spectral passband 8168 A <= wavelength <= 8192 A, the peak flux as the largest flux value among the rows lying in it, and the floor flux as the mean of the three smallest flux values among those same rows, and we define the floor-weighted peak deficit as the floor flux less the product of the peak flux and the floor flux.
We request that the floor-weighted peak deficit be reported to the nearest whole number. -210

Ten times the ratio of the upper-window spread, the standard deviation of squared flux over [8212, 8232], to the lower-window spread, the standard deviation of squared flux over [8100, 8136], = 13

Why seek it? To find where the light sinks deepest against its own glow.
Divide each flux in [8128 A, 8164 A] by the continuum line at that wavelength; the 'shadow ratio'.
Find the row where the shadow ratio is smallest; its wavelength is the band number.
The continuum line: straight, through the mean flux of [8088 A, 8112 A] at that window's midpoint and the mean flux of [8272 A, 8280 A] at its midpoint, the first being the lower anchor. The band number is 8146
